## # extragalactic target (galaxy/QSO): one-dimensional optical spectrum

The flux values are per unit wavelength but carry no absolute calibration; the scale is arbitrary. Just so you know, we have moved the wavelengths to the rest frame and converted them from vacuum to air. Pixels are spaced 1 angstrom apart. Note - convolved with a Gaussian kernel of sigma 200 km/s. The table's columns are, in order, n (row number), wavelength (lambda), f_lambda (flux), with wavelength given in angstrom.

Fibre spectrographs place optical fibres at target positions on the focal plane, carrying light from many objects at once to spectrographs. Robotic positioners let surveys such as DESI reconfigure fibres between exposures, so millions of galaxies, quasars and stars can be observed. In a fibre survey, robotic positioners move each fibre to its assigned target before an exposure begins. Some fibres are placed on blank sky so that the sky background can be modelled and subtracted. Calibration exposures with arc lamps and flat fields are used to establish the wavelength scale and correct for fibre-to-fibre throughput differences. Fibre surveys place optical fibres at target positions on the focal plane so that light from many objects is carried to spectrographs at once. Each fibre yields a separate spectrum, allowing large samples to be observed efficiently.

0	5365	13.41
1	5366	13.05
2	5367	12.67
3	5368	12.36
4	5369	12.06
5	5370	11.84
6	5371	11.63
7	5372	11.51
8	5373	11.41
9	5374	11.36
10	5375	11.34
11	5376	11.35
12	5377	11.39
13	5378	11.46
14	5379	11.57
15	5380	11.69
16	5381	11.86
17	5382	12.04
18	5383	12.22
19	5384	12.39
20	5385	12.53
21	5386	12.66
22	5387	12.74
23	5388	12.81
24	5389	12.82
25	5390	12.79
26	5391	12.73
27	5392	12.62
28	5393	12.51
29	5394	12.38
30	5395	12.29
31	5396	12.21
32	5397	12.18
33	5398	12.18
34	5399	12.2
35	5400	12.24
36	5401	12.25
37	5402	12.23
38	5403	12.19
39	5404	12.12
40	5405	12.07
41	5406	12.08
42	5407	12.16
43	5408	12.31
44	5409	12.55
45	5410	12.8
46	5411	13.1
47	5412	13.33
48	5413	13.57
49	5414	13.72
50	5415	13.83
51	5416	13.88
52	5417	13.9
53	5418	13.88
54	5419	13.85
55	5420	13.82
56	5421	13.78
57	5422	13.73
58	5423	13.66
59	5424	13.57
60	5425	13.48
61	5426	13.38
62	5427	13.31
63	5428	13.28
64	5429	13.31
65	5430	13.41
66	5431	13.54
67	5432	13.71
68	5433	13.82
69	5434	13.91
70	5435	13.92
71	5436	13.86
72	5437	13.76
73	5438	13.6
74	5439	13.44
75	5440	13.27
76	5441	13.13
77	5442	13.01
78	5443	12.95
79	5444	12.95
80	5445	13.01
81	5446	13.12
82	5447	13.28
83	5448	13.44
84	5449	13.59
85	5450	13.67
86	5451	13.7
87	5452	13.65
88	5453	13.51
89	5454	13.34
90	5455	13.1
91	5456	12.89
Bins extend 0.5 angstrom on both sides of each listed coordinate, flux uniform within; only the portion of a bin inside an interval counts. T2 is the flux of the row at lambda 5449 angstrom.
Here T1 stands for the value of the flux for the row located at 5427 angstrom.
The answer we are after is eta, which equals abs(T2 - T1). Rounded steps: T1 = 13.31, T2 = 13.59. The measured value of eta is 0.3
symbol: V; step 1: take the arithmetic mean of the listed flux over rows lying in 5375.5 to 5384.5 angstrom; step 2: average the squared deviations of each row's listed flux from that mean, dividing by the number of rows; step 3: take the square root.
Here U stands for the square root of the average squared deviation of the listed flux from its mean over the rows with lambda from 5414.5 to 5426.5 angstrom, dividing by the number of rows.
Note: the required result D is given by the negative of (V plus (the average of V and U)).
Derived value -0.61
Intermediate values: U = 0.16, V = 0.35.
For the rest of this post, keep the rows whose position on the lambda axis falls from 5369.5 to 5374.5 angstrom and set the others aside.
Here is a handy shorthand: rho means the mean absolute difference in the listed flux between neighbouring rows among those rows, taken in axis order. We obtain 0.12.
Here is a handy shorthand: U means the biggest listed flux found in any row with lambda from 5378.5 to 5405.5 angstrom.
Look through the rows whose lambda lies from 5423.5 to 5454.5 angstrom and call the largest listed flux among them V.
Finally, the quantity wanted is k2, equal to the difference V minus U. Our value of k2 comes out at 1.10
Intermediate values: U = 12.82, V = 13.92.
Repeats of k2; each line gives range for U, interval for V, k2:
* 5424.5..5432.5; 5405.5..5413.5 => -0.14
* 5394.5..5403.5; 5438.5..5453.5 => 1.41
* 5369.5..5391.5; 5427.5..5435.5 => 1.10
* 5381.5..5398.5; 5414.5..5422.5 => 1.08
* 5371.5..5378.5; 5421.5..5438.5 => 2.41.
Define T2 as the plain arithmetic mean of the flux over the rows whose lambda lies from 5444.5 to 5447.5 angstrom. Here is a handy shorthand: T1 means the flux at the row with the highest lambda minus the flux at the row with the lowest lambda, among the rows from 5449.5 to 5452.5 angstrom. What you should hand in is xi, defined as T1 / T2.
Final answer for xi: -0.002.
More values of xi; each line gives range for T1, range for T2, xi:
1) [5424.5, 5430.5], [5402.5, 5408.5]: -0.006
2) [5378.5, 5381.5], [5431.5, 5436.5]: 0.021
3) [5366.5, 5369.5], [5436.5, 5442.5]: -0.046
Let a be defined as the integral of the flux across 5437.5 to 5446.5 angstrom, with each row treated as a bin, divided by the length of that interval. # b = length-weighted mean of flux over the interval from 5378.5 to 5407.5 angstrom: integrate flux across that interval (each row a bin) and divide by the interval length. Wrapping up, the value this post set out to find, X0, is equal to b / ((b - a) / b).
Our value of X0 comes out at -175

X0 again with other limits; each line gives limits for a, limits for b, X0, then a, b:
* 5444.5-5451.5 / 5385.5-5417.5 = -220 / 13.4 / 12.7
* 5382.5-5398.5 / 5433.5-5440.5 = 159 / 12.5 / 13.7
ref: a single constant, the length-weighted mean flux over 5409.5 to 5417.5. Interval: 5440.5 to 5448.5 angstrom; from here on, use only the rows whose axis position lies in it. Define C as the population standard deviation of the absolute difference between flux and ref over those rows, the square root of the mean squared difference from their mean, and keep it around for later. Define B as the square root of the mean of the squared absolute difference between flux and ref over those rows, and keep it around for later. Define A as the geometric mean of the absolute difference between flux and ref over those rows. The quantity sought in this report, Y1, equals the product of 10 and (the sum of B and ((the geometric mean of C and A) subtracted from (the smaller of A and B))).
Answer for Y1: 5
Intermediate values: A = 0.4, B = 0.44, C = 0.162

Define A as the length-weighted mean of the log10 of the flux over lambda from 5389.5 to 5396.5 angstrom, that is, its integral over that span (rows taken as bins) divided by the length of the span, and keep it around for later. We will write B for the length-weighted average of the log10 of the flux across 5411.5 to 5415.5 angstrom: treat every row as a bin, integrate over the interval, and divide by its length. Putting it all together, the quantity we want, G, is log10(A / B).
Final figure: -0.014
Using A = 1.10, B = 1.13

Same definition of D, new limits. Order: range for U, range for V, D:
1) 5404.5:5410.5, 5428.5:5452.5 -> -0.60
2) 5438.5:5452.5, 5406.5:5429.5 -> -0.88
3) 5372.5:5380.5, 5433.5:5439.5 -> -0.32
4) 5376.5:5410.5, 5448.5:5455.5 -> -0.49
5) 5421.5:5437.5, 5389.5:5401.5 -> -0.43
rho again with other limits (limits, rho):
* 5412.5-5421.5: 0.06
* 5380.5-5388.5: 0.14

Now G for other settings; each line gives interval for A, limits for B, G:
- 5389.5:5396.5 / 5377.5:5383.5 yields 0.010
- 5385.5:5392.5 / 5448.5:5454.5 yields -0.011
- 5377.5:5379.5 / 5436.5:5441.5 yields -0.027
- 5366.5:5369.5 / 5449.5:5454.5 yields -0.016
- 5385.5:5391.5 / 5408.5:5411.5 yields -0.001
